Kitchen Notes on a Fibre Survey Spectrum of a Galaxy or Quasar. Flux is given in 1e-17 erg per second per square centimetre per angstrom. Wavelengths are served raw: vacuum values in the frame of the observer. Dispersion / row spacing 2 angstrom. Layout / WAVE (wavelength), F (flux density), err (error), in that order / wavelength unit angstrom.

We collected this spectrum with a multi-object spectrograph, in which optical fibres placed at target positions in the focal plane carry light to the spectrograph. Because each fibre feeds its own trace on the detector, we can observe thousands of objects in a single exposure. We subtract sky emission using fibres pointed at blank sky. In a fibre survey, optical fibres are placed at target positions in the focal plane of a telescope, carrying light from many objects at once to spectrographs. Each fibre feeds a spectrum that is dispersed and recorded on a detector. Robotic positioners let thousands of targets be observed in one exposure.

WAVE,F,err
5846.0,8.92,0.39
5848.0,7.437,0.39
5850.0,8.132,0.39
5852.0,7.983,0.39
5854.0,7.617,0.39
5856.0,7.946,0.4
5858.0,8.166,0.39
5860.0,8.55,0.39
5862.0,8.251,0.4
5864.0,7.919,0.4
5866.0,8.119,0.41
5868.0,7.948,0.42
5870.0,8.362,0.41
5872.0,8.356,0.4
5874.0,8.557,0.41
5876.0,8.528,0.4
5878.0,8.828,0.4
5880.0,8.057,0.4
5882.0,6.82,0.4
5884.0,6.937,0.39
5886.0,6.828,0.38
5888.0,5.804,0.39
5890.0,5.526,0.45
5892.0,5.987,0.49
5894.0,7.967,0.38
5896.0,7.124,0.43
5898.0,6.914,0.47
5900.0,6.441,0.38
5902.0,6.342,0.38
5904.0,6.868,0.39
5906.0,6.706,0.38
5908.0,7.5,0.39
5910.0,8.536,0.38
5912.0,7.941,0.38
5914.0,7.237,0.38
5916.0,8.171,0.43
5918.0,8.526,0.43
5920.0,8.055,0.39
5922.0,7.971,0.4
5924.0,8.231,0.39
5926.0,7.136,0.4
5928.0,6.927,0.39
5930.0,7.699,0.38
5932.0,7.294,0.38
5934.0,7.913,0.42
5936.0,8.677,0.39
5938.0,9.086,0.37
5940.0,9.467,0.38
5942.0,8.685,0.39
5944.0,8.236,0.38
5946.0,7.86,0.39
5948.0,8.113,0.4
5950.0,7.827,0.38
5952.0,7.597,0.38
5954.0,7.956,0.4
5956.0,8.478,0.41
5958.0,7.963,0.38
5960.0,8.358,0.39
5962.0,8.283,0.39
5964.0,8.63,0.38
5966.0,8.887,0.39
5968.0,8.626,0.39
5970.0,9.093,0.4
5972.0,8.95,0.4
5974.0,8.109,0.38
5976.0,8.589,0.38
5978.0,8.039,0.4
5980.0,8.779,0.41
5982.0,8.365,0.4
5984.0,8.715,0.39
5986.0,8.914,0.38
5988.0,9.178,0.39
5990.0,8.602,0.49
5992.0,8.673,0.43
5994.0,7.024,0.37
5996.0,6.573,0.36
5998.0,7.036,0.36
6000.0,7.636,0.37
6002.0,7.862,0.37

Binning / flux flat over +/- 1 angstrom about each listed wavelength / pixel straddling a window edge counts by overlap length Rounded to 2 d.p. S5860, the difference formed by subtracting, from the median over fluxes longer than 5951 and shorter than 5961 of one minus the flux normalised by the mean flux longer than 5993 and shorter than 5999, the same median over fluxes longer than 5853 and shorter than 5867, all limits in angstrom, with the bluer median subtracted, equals 0.02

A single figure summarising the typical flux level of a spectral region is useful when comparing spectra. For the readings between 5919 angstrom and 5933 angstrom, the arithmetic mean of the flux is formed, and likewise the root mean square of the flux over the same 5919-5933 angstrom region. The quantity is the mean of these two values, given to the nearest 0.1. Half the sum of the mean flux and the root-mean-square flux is 7.6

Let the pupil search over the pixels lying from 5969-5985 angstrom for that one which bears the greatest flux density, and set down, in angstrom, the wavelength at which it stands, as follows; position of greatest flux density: 5970.0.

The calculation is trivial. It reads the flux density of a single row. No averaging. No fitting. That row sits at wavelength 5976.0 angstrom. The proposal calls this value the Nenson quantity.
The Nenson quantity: 8.589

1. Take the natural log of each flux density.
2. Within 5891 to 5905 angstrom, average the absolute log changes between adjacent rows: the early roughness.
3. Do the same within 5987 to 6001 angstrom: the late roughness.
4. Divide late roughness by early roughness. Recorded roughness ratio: 0.84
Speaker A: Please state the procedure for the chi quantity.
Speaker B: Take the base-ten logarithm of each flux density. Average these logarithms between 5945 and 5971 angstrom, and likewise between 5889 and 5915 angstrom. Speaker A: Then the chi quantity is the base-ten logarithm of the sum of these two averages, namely 0.246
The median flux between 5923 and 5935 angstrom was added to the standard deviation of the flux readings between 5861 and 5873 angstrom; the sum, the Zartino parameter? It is 7.7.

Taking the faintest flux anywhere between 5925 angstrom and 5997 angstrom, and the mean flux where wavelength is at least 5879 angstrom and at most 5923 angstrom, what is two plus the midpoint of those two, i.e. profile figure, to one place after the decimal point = 8.9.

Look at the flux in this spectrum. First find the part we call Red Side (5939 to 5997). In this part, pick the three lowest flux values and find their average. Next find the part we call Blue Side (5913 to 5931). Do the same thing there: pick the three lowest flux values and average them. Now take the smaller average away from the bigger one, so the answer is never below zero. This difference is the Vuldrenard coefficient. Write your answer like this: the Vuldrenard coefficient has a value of 0.04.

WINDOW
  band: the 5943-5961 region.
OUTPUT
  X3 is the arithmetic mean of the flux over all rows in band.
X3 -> 8.0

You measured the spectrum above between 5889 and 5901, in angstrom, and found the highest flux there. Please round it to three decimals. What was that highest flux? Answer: 7.967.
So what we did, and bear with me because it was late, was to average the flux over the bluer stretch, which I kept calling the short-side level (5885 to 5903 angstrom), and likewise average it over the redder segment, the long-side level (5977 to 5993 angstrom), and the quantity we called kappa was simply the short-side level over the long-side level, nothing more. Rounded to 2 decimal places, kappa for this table 0.76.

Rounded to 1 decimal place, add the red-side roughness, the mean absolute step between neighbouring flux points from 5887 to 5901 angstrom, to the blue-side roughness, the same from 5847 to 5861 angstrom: 1.1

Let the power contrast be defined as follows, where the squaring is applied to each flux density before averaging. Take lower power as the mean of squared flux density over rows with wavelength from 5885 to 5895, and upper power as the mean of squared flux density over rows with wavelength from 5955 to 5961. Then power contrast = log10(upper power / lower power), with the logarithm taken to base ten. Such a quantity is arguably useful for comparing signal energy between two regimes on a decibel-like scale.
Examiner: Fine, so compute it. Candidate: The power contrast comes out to 0.21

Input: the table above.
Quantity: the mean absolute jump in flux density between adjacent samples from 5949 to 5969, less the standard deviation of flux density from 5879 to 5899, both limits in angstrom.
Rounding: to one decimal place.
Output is -0.5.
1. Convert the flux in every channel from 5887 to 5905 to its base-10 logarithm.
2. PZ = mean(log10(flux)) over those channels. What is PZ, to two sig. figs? 0.81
